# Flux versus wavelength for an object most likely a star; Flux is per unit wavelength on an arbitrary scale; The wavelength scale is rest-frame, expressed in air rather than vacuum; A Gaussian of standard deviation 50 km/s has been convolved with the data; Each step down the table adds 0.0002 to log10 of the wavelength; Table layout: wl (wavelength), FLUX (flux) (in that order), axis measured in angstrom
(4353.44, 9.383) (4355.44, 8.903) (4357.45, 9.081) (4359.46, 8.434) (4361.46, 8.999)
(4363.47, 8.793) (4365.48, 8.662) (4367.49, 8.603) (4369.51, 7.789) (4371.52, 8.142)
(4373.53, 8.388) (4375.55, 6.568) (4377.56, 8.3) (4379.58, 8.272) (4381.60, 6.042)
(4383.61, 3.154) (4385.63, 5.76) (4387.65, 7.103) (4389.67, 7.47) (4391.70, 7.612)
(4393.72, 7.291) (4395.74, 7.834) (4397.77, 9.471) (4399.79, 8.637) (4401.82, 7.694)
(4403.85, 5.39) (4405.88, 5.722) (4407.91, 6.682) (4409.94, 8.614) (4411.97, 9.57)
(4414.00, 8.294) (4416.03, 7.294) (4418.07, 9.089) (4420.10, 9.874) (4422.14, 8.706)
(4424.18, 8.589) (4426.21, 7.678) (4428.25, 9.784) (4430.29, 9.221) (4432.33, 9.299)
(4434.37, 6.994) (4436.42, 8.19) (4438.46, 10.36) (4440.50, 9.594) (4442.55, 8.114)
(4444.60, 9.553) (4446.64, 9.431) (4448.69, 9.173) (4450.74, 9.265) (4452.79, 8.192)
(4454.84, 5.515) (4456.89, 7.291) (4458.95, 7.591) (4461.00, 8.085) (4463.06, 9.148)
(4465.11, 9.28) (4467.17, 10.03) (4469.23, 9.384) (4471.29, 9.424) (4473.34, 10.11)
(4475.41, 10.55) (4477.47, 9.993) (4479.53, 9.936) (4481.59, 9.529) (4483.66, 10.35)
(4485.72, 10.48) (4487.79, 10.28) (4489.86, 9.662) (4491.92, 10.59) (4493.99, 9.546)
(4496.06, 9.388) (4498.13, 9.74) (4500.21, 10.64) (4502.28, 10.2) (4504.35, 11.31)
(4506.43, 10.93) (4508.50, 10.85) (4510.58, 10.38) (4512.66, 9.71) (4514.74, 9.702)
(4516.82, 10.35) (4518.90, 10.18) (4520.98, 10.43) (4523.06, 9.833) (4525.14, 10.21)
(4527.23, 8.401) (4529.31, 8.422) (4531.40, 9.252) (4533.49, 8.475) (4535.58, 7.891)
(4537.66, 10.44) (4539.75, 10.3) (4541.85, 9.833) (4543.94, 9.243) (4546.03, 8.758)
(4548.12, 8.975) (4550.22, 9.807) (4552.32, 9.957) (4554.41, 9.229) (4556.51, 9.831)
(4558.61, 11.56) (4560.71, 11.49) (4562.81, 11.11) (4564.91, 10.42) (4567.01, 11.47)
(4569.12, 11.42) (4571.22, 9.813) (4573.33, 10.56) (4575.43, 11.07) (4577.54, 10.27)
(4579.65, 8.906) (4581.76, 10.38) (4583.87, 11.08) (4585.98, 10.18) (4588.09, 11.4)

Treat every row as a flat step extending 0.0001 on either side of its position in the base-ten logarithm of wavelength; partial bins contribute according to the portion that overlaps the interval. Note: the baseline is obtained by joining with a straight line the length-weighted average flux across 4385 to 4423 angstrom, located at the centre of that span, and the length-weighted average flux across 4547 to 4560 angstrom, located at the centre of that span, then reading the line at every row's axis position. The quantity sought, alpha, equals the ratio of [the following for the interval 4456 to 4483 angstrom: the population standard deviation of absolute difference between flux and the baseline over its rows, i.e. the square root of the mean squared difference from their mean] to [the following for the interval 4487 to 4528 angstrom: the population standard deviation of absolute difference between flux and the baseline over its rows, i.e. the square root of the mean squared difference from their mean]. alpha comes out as 0.74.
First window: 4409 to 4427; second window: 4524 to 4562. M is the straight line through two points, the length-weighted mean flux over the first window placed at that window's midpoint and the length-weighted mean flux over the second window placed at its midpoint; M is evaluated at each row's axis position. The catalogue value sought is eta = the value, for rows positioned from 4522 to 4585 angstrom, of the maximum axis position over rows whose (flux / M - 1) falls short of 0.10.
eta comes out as 4581.76 angstrom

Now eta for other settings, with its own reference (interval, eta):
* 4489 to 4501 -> 4498.13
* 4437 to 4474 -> 4471.29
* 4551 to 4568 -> 4564.91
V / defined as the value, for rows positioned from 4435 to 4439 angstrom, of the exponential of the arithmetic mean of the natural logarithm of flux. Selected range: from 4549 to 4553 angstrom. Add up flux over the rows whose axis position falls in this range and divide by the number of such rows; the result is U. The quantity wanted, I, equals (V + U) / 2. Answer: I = 9.5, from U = 9.9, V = 9.2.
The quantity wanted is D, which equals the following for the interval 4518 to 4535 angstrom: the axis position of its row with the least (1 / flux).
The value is 4520.98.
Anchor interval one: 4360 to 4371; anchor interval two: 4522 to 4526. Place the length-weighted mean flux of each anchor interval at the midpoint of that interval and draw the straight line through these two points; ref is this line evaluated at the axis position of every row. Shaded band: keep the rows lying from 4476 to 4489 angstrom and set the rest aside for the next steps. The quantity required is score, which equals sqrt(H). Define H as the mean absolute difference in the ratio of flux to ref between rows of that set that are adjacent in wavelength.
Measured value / 0.184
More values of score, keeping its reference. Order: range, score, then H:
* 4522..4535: 0.275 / 0.075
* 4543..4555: 0.216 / 0.047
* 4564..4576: 0.275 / 0.075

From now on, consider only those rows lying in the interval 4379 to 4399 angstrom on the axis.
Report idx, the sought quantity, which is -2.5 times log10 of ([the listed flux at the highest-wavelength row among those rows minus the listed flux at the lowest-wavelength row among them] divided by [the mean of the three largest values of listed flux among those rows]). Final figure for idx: 2.13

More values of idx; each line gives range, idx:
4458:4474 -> 1.48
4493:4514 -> 4.57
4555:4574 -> 3.00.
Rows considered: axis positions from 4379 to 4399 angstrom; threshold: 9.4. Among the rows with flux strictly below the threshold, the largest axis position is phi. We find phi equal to 4395.74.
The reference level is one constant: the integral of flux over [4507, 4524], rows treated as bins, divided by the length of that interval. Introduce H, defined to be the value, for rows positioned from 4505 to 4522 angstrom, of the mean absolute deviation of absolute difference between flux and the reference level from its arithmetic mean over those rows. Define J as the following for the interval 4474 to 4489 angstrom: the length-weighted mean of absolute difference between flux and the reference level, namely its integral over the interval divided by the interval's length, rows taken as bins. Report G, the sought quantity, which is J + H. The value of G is 0.5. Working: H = 0.22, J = 0.3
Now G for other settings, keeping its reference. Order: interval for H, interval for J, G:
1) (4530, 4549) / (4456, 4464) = 2.7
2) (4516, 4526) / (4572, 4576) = 0.7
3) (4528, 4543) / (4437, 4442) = 1.4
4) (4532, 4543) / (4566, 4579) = 1.6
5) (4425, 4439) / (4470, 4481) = 1.3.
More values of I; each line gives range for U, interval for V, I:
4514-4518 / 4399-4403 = 9.1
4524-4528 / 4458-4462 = 8.6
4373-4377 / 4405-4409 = 6.8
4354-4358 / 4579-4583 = 9.3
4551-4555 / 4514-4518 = 9.8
